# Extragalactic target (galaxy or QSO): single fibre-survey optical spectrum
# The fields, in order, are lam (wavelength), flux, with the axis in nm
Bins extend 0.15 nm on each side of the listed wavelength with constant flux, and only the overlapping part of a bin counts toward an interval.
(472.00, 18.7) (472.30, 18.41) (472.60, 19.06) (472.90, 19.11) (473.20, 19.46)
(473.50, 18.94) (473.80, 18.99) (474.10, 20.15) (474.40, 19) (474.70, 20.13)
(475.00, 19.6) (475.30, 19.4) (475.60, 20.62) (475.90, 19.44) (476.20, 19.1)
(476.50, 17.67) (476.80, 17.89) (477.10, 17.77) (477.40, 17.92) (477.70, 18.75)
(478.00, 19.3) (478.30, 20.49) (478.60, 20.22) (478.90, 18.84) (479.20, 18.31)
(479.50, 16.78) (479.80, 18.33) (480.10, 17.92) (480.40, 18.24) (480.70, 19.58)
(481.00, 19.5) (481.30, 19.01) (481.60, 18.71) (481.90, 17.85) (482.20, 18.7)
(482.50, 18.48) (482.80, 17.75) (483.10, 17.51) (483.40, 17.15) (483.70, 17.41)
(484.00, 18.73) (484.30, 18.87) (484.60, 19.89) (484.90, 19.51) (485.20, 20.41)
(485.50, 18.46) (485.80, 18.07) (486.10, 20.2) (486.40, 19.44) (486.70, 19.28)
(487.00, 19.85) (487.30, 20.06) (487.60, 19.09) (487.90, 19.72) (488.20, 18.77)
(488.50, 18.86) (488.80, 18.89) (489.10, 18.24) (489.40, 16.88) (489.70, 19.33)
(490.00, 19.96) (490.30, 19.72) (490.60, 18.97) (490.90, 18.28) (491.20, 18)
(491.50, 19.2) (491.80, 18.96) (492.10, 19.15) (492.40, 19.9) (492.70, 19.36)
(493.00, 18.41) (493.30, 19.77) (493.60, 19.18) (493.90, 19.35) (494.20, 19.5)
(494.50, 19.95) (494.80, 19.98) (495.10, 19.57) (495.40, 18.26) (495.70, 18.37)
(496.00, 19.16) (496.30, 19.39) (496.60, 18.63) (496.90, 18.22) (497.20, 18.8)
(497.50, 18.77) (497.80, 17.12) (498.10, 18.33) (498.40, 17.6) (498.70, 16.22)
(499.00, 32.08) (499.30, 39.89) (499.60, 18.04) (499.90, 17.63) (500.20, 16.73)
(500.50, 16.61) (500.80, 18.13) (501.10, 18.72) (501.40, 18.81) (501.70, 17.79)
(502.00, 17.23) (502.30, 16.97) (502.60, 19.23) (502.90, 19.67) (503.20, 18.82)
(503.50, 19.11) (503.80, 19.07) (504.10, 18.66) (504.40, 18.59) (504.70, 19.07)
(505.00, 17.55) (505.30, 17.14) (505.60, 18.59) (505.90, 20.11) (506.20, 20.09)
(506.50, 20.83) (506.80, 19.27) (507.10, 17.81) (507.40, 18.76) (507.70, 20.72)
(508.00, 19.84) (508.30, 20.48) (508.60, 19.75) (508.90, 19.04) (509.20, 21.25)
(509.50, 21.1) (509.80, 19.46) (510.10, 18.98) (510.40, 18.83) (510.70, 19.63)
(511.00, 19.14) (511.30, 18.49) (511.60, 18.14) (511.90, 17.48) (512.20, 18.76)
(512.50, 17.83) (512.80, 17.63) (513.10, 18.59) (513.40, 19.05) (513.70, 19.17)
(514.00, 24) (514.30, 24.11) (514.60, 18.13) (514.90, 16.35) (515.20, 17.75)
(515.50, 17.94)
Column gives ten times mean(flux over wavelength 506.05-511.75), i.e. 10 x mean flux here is 196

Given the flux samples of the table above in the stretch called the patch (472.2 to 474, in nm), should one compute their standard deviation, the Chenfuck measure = 0.3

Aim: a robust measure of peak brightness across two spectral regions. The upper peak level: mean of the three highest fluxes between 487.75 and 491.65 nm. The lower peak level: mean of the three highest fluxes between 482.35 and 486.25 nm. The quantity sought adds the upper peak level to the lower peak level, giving 40.0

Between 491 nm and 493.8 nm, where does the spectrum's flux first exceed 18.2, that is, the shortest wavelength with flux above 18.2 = 491.50 nm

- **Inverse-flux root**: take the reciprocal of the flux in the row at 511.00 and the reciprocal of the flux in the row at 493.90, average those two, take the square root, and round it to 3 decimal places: 0.228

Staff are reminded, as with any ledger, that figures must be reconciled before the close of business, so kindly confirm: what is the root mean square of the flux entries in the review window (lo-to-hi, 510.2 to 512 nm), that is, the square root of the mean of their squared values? 18.6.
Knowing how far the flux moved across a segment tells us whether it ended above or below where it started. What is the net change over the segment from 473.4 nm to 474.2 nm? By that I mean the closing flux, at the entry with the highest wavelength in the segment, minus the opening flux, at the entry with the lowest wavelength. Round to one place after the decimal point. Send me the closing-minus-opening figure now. 1.2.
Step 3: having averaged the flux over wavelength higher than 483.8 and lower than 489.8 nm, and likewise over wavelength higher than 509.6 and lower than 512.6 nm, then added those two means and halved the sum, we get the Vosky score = 18.9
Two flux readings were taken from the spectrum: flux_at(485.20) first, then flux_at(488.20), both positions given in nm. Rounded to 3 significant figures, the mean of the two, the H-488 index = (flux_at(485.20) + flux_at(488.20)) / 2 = 19.6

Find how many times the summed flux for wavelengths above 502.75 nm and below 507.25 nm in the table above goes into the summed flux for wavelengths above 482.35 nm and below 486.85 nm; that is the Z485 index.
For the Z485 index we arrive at 0.99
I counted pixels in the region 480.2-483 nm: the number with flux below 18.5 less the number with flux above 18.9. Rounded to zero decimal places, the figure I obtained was 1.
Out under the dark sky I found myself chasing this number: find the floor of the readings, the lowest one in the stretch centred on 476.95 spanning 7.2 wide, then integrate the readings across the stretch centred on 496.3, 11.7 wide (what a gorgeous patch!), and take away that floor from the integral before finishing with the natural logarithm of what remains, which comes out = 5.4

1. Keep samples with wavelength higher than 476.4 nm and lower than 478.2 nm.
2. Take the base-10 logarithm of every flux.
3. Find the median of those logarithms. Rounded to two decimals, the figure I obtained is 1.25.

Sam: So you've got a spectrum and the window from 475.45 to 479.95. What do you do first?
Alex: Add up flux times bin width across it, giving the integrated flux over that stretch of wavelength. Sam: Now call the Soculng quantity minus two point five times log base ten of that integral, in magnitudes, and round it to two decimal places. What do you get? -4.82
